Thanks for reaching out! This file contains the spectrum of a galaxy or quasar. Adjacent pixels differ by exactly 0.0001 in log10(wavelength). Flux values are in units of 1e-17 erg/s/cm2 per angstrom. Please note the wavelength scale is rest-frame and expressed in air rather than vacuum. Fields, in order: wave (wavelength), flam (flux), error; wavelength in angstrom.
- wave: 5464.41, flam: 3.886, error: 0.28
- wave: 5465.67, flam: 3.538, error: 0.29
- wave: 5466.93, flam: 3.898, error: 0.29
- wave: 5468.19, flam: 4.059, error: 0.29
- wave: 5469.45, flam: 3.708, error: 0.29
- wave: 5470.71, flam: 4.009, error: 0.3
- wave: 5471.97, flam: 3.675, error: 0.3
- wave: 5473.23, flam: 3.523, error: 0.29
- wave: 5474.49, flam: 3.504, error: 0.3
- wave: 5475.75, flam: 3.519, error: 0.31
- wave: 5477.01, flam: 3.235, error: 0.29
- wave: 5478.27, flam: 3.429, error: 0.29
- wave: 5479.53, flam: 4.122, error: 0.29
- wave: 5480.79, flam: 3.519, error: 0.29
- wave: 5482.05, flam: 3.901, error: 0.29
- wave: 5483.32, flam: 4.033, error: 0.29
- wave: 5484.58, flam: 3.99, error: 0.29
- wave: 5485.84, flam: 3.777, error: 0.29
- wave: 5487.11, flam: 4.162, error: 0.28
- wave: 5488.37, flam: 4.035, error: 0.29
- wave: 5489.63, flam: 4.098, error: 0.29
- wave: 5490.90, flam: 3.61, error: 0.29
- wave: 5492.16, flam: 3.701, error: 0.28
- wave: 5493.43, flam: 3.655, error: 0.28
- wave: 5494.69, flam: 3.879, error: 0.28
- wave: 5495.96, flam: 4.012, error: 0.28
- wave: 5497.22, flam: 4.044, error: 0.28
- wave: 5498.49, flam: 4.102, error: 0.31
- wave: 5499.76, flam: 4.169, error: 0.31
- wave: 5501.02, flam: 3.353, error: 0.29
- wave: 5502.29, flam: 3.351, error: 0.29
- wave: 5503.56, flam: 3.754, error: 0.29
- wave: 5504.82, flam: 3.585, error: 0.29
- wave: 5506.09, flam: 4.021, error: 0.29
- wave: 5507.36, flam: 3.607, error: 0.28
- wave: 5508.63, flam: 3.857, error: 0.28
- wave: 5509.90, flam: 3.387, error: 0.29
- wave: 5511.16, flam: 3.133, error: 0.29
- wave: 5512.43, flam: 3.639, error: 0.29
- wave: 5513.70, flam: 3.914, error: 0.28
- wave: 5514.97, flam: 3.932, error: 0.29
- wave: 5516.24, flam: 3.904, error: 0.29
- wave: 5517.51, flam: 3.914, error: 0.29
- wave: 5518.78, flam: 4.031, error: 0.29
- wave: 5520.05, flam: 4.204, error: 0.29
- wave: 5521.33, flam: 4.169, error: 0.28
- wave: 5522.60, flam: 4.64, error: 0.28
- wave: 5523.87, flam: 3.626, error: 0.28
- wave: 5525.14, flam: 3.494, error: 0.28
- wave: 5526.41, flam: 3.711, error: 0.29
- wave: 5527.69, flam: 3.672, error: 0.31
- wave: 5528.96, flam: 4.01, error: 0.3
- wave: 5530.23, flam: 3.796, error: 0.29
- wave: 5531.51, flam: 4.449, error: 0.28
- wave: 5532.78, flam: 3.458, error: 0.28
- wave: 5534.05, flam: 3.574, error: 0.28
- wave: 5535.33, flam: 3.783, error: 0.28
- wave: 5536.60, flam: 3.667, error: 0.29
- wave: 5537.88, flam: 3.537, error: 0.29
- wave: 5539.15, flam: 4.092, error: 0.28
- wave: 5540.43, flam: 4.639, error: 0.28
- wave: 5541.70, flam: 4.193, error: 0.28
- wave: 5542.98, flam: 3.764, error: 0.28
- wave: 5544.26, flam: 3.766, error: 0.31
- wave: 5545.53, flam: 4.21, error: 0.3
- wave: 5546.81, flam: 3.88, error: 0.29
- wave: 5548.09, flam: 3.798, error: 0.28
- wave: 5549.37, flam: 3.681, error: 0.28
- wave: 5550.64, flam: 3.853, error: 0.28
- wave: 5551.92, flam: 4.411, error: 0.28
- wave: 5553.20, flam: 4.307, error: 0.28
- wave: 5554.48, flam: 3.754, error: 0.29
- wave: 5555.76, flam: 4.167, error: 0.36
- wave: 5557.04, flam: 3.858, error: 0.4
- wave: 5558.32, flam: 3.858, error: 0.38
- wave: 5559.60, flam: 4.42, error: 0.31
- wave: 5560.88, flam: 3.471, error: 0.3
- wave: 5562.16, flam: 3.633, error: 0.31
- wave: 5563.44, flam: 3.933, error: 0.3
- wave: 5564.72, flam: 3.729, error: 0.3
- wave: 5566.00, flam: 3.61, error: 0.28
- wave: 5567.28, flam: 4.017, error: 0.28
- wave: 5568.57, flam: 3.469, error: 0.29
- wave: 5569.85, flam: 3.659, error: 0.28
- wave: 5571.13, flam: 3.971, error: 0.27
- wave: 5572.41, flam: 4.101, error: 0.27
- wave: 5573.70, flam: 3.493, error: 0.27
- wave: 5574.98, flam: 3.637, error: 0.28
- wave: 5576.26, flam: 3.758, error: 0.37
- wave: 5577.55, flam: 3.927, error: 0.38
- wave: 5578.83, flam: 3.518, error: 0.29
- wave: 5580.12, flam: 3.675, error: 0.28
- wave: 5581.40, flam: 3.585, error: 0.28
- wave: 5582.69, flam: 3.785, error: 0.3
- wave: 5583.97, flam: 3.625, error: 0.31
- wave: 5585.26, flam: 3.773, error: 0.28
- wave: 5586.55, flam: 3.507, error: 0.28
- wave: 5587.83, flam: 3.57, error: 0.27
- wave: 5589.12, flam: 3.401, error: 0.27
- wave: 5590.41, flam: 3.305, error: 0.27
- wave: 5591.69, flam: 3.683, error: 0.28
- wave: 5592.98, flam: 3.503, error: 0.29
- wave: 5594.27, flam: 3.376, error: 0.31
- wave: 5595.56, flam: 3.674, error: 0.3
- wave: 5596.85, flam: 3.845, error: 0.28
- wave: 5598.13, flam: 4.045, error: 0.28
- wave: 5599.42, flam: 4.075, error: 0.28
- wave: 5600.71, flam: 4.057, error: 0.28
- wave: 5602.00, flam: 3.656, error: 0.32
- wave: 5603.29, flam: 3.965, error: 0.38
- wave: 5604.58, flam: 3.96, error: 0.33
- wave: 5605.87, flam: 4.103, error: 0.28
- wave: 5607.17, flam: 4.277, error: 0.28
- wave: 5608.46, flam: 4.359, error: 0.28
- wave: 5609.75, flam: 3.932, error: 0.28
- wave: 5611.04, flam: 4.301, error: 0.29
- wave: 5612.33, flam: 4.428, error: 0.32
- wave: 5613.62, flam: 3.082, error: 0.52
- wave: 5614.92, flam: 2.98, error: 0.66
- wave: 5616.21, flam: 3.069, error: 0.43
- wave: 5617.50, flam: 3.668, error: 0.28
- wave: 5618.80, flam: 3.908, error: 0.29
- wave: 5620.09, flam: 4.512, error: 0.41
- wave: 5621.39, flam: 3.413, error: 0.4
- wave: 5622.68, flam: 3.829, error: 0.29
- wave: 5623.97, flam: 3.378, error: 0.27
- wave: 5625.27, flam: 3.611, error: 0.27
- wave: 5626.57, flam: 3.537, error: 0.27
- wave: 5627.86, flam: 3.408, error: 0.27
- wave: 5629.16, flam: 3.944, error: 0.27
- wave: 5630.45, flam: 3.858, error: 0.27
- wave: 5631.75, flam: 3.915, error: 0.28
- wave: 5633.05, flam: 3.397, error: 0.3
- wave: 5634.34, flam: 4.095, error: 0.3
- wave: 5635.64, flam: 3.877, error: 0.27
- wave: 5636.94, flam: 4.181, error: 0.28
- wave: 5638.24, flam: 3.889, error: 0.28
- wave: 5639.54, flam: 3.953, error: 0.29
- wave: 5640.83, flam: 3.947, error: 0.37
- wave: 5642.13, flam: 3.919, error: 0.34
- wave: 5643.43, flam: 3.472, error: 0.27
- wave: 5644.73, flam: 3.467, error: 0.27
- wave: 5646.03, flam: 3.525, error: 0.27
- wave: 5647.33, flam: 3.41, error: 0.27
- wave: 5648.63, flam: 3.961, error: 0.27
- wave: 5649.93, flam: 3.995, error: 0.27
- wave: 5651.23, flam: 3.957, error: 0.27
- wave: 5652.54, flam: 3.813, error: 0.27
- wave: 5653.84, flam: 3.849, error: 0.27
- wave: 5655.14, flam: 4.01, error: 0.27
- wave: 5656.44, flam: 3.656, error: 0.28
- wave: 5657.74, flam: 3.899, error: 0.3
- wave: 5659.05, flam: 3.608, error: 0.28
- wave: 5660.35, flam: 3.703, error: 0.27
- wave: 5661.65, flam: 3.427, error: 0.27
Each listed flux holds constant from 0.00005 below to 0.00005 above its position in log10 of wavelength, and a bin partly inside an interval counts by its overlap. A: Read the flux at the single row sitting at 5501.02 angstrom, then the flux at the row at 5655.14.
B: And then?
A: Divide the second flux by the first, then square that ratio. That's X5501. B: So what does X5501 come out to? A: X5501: 1.43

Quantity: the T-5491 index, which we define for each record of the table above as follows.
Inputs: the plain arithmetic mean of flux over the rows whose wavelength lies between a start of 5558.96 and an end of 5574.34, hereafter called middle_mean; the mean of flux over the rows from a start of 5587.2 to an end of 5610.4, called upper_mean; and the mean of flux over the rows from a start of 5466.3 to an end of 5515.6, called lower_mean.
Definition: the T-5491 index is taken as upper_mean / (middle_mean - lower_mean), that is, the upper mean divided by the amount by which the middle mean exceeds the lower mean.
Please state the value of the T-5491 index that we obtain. 150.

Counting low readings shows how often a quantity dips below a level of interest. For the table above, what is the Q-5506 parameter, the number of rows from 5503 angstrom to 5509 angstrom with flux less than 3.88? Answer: 4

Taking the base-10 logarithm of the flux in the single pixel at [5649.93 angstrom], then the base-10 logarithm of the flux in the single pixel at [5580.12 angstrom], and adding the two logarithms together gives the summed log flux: 1.17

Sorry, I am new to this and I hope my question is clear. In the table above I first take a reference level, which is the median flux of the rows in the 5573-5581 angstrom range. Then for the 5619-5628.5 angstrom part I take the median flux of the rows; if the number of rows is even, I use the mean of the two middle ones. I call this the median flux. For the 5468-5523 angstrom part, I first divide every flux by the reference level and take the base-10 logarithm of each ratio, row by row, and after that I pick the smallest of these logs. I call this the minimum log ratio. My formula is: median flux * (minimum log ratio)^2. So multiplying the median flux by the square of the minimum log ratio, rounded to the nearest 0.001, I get 0.016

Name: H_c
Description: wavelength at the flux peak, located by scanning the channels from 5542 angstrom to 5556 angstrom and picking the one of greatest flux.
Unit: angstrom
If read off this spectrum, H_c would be 5551.92 angstrom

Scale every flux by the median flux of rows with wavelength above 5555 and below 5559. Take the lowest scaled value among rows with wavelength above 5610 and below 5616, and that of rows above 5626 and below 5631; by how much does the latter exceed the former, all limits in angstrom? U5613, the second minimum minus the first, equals 0.11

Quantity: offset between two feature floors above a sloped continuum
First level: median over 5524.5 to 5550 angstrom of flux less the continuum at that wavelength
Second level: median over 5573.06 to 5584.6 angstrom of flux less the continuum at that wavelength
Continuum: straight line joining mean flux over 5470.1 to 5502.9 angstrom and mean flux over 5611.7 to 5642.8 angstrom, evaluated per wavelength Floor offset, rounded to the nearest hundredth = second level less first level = -0.13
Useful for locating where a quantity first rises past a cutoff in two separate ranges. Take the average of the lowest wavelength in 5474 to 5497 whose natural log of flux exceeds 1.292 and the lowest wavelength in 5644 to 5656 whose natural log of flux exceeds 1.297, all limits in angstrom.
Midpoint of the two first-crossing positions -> 5564.1 angstrom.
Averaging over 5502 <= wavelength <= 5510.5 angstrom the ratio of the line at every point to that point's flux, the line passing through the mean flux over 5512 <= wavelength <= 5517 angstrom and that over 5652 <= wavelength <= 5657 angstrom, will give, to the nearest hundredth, 1.06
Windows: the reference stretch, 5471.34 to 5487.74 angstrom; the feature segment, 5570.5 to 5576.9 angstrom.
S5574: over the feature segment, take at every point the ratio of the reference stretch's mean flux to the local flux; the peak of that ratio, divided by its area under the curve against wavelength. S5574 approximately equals 0.169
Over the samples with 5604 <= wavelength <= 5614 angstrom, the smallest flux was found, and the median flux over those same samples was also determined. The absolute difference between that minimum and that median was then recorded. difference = 1.11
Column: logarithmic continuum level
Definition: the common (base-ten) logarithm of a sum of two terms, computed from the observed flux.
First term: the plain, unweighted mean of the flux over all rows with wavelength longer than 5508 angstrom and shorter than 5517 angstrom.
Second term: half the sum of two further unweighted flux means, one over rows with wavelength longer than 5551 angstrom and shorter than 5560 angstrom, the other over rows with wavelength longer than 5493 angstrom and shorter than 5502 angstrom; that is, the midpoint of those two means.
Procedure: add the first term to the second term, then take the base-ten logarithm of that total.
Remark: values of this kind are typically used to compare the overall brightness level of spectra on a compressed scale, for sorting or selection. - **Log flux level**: 0.885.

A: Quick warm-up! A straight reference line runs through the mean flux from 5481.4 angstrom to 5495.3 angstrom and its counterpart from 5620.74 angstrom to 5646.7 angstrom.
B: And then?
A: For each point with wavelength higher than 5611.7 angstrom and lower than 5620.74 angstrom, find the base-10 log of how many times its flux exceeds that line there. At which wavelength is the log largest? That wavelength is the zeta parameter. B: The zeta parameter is 5620.09 angstrom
